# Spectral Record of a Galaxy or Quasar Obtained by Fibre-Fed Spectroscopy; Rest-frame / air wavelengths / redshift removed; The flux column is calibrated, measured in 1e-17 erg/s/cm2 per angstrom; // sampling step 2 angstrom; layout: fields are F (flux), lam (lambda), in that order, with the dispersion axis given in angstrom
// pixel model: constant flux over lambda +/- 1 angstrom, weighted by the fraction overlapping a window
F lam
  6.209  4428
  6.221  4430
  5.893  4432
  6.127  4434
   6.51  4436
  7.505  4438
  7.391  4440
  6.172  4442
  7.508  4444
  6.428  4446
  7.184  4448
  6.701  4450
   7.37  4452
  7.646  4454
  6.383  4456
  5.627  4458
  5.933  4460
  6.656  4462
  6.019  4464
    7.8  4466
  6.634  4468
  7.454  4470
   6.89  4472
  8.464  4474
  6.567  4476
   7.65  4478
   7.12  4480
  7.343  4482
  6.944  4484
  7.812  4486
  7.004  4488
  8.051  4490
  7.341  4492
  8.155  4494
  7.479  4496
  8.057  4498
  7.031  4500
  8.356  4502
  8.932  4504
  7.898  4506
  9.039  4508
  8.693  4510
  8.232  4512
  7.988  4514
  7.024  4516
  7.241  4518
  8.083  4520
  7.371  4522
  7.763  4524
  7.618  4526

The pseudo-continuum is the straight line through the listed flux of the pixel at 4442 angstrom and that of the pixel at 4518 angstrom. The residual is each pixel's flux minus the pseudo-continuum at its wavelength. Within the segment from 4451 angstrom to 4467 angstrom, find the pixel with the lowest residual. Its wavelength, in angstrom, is 4458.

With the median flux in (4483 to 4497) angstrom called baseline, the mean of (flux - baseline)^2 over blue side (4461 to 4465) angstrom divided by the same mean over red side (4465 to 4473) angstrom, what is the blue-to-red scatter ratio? 4.8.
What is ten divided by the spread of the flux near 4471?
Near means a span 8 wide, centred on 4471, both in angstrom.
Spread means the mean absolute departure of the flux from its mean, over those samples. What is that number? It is 17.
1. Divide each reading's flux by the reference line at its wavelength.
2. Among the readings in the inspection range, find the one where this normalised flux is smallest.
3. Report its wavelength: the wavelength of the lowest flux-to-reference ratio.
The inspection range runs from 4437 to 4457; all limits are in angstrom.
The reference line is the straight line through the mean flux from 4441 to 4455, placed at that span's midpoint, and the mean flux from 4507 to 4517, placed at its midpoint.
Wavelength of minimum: 4456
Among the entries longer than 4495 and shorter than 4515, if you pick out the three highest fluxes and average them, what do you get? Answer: 8.9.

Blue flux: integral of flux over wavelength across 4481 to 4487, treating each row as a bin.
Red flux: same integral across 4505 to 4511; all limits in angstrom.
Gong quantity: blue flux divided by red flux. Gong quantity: 0.86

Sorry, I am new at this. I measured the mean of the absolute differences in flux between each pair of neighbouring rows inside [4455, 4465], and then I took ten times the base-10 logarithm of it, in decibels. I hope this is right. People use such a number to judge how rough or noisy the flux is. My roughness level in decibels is -2.2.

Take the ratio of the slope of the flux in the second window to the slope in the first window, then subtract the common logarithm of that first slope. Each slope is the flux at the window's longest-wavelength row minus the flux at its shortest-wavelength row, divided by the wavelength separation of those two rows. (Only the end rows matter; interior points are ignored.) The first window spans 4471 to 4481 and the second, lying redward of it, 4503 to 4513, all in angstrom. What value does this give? -1.5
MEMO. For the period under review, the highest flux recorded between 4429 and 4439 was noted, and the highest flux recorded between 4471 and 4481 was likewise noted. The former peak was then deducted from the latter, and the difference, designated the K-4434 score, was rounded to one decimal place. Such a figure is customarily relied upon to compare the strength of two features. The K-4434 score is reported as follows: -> 1.0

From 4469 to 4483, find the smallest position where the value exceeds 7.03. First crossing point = 4470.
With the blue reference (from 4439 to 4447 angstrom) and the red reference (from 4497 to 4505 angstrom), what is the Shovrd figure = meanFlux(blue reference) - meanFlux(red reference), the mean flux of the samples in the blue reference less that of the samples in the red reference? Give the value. -1.2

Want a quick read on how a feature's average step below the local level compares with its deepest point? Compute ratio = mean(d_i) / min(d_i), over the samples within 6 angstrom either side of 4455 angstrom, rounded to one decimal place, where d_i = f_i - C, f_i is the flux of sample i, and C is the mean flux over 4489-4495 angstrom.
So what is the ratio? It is 0.6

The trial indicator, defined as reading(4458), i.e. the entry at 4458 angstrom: 5.627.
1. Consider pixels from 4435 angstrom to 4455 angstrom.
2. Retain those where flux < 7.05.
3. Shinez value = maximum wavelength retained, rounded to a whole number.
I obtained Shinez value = 4450 angstrom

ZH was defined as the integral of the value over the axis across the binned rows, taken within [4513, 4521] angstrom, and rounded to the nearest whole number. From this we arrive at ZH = 61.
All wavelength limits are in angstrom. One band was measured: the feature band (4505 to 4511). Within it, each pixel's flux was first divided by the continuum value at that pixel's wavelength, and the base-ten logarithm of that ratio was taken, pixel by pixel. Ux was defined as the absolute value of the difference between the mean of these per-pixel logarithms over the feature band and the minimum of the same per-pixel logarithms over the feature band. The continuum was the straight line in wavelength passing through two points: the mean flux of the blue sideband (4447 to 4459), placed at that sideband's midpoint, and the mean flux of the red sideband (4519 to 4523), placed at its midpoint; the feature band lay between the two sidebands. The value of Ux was 0.032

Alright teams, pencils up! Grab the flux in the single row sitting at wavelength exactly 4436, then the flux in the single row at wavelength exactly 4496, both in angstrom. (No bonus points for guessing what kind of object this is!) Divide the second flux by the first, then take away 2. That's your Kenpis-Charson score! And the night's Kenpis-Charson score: -0.85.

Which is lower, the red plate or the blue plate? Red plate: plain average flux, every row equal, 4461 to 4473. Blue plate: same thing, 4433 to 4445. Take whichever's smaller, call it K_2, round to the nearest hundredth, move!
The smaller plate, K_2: 6.87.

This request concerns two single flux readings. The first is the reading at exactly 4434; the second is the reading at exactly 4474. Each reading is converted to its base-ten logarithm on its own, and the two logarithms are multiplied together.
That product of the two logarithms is 0.73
